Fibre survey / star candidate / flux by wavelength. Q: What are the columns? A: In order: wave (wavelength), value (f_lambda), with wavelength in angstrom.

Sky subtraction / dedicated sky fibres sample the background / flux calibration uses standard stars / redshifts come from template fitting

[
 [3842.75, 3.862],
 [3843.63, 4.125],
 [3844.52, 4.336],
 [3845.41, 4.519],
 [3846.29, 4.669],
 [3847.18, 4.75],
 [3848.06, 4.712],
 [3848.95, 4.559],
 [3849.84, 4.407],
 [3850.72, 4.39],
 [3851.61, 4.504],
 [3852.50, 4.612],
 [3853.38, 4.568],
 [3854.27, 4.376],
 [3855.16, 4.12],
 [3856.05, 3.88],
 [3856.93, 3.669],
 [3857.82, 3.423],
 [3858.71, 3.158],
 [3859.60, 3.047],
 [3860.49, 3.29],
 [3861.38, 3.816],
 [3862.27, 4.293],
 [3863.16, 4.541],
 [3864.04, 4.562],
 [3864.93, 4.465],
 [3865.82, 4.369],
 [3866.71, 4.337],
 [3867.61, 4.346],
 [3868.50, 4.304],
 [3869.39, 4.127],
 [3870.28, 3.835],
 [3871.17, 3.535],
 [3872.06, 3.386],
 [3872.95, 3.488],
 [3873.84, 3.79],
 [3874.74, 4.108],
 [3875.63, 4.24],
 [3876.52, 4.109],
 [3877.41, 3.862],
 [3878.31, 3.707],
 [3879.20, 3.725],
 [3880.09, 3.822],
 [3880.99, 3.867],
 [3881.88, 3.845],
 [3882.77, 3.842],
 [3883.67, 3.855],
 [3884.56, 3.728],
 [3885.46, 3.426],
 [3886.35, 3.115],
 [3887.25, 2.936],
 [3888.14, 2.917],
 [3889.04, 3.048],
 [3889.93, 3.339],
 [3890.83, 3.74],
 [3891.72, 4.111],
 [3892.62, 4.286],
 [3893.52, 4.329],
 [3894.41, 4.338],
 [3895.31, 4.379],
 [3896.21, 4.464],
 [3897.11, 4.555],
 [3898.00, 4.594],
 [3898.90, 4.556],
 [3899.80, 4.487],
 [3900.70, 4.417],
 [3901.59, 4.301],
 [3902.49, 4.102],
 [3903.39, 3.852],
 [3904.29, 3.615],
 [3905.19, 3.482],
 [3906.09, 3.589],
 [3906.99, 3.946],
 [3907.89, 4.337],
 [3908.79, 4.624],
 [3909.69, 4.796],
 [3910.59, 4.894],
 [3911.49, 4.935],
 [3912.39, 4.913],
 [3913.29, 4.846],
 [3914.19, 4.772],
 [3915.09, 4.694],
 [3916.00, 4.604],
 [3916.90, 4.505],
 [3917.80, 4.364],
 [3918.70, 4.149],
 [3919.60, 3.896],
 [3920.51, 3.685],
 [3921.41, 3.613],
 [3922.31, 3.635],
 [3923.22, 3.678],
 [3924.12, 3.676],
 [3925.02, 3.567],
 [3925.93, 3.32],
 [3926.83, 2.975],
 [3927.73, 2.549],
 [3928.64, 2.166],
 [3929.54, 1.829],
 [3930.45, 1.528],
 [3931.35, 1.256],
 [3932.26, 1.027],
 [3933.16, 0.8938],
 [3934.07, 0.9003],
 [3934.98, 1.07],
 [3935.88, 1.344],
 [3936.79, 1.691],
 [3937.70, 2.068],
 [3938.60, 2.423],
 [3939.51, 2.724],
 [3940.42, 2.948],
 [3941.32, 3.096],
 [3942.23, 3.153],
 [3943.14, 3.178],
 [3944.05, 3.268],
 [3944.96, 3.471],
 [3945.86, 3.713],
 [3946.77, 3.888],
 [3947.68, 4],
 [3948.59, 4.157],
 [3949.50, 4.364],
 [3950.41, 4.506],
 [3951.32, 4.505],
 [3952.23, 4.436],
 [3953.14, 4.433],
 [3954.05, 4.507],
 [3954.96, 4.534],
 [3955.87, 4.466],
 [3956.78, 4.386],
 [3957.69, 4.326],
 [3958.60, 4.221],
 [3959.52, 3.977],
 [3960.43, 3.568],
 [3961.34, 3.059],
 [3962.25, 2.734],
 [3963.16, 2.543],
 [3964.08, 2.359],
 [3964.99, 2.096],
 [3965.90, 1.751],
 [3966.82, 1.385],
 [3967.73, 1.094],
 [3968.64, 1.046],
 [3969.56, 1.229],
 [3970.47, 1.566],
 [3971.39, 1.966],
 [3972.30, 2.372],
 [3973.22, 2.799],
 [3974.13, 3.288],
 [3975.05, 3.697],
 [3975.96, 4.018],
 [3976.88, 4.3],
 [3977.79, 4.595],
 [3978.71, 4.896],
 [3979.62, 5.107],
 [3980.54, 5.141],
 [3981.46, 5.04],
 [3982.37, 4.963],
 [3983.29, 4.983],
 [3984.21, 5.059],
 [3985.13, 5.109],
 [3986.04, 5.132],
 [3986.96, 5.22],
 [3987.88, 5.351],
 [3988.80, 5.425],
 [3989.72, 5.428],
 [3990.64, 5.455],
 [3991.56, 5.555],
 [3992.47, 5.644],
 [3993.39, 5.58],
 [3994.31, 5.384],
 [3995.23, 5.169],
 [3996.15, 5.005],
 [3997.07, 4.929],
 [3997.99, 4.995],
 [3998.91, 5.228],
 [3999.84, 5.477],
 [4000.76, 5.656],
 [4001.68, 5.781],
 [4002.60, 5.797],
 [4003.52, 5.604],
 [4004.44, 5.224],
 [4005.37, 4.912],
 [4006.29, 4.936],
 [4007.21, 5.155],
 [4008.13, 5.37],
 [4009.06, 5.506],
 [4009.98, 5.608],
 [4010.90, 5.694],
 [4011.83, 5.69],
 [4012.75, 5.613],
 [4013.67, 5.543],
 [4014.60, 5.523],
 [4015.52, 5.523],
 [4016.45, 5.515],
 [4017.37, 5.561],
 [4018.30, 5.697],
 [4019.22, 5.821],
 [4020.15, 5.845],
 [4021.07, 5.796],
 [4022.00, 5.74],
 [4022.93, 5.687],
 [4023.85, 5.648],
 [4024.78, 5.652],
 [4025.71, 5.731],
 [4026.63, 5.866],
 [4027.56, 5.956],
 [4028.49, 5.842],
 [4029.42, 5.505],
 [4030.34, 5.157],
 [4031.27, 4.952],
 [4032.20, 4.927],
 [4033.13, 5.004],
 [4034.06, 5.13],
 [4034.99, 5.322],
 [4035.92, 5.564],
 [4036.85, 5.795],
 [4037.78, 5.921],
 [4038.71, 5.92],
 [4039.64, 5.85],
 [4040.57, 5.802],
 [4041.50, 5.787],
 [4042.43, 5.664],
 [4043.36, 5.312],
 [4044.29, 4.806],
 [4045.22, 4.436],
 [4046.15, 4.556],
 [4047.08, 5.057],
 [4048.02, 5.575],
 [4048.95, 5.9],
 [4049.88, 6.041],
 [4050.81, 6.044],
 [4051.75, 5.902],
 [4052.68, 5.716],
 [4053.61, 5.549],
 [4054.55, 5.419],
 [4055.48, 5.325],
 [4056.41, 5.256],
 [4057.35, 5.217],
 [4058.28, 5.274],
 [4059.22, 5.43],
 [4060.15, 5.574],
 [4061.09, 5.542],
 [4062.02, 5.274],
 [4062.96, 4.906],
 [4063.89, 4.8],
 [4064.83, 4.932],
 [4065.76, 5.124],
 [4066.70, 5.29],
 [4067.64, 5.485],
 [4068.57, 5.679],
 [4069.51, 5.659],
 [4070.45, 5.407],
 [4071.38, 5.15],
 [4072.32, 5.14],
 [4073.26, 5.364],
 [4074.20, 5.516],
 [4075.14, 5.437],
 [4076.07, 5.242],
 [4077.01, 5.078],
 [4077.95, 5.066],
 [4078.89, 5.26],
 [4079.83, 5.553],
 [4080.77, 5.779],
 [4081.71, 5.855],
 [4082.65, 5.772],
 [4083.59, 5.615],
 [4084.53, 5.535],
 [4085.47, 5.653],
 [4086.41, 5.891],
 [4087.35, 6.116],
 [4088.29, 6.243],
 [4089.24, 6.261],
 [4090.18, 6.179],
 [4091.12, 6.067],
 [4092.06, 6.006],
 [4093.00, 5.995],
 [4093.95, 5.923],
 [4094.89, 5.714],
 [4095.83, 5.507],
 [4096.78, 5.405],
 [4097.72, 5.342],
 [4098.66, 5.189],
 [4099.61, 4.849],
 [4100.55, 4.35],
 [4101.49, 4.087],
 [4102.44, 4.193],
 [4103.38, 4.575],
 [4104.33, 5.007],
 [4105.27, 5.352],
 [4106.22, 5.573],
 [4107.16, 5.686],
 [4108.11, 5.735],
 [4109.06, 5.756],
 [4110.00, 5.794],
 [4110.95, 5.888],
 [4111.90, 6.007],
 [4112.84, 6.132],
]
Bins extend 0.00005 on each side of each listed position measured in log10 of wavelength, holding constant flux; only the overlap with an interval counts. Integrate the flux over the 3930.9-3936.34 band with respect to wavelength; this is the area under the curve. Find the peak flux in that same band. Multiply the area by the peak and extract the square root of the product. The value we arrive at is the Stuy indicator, 2.8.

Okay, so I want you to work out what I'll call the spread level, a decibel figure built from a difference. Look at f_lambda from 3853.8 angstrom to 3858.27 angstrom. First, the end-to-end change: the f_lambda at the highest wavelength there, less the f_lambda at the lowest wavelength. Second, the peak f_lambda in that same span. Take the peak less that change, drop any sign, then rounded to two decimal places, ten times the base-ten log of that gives 7.27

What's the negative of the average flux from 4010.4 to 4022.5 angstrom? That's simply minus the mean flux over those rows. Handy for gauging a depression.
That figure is -5.7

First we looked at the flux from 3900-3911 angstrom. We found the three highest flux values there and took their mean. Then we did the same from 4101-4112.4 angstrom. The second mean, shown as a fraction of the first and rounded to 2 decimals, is 1.24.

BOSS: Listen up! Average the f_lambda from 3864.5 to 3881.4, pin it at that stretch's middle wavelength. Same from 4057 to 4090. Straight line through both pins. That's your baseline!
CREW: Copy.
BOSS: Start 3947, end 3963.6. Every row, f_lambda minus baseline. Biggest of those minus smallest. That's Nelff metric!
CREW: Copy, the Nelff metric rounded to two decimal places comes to 2.06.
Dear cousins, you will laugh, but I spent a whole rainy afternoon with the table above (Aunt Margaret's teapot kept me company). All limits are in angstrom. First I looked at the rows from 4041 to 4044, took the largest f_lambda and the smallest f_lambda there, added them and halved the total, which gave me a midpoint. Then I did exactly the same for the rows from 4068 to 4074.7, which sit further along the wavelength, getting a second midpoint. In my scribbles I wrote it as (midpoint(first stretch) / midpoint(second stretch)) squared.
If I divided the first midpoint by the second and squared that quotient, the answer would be 1.1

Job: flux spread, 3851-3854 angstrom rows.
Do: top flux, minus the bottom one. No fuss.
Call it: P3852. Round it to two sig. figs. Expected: 0.11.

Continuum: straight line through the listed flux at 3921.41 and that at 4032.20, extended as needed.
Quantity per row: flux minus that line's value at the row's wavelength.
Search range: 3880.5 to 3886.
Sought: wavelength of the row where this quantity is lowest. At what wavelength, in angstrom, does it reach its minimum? 3885.46 angstrom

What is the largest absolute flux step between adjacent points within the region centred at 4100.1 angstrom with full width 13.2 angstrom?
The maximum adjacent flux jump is 0.50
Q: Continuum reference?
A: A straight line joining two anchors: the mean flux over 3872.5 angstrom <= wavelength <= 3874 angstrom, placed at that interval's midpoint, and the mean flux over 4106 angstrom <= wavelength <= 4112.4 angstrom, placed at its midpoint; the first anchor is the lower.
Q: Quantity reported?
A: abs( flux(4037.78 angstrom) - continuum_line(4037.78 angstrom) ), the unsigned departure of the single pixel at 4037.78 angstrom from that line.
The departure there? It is 0.79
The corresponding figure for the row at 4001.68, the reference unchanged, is 0.98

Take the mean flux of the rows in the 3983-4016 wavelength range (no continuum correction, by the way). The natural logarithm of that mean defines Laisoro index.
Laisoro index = 1.68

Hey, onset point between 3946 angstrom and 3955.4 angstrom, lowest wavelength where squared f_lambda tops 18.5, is 3949.50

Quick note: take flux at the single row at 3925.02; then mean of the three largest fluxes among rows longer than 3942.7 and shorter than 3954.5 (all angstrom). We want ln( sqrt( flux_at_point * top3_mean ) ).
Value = 1.4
